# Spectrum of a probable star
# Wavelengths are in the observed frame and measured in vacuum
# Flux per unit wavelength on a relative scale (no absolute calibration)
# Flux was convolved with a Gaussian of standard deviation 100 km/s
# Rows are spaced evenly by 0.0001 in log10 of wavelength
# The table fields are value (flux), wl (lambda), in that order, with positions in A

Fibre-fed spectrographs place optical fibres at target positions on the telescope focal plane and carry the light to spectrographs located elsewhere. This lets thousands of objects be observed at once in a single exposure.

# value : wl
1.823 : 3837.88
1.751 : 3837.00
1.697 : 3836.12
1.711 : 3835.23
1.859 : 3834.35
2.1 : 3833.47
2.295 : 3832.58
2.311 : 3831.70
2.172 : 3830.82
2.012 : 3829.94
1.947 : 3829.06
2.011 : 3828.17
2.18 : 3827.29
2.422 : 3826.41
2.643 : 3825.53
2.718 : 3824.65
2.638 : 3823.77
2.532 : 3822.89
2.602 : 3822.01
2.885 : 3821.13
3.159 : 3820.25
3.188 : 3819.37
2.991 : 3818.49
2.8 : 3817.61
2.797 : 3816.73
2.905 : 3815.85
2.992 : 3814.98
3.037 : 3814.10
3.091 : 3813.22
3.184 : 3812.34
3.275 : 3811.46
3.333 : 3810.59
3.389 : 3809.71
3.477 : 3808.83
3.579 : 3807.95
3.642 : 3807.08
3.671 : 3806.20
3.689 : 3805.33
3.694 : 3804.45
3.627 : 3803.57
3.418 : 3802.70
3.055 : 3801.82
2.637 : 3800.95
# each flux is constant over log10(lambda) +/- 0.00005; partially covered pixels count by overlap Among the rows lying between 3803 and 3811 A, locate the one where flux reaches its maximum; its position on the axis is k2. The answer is 3804.45 A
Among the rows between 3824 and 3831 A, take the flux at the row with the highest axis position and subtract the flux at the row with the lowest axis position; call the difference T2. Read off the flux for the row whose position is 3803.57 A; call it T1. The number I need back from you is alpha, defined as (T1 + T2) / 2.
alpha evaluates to 1.54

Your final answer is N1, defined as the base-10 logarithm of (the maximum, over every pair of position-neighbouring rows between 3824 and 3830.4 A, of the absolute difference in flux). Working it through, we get -0.62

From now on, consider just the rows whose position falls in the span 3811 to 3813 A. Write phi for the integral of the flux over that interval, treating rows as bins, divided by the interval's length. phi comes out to 3.2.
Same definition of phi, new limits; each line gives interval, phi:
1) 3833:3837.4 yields 1.8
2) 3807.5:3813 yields 3.4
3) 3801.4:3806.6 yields 3.5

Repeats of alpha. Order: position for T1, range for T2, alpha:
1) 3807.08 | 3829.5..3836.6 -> 1.66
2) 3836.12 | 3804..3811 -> 0.67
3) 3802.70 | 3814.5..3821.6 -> 1.66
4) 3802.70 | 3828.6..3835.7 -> 1.59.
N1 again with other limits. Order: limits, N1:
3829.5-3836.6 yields -0.62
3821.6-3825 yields -0.97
